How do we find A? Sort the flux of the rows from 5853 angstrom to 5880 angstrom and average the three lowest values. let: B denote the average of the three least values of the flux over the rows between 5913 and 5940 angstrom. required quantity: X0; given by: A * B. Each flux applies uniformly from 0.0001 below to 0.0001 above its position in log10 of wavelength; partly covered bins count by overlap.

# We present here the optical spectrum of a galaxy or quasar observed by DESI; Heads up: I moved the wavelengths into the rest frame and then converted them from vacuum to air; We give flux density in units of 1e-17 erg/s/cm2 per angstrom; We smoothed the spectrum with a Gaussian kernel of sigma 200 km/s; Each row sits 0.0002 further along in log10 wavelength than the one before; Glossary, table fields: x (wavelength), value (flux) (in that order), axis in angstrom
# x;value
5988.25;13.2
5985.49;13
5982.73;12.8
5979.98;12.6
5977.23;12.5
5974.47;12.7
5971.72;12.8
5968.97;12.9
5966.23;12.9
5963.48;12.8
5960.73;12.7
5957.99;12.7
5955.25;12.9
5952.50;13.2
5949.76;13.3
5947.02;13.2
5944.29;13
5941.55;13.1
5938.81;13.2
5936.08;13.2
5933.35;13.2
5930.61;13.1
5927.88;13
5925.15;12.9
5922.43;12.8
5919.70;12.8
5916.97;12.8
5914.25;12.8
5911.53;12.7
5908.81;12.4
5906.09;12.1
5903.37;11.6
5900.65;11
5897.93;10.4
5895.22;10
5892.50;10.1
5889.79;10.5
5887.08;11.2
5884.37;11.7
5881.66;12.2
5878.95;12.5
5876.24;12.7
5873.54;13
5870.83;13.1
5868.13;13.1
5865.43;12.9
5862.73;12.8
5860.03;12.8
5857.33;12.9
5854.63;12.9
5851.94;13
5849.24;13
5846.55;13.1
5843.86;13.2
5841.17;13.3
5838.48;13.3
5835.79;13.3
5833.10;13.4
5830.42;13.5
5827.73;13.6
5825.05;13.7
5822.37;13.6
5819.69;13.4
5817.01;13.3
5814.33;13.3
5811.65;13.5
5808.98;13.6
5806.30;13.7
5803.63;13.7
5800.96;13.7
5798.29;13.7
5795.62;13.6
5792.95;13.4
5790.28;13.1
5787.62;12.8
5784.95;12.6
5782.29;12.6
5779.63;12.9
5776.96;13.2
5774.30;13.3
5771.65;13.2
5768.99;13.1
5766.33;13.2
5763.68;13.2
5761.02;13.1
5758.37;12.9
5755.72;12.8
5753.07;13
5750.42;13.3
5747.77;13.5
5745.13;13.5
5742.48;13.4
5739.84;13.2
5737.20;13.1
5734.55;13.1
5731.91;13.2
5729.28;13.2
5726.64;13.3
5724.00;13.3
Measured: 162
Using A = 12.7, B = 12.8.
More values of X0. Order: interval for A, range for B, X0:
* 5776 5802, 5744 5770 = 163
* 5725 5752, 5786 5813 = 172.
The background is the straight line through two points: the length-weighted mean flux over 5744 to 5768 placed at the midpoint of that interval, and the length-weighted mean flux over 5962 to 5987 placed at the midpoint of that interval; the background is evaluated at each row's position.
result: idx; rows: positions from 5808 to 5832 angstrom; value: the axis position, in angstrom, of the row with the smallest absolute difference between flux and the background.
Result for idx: 5814.33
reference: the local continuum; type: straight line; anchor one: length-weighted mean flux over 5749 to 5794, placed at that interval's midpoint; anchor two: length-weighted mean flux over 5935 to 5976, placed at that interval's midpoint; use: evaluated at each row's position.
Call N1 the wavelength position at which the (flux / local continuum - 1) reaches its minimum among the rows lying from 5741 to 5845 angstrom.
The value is 5782.29 angstrom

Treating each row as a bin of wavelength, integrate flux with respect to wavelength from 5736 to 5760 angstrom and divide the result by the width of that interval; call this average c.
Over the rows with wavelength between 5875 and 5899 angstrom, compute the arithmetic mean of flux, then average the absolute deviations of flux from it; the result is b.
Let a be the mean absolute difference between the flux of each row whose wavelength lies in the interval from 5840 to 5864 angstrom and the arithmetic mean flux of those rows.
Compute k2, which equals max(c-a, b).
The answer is 13.06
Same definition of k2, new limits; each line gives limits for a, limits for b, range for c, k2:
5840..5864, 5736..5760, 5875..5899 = 11.12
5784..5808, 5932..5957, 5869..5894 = 11.54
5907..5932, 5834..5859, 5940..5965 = 12.86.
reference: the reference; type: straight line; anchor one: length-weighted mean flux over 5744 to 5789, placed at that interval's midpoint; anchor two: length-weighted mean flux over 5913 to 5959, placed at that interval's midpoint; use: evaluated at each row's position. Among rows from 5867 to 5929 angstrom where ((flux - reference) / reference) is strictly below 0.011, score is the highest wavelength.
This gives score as 5927.88 angstrom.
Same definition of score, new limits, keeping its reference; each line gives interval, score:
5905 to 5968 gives 5966.23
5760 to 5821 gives 5790.28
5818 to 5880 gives 5878.95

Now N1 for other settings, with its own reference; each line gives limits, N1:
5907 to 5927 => 5908.81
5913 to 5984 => 5977.23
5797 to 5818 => 5814.33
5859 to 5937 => 5895.22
